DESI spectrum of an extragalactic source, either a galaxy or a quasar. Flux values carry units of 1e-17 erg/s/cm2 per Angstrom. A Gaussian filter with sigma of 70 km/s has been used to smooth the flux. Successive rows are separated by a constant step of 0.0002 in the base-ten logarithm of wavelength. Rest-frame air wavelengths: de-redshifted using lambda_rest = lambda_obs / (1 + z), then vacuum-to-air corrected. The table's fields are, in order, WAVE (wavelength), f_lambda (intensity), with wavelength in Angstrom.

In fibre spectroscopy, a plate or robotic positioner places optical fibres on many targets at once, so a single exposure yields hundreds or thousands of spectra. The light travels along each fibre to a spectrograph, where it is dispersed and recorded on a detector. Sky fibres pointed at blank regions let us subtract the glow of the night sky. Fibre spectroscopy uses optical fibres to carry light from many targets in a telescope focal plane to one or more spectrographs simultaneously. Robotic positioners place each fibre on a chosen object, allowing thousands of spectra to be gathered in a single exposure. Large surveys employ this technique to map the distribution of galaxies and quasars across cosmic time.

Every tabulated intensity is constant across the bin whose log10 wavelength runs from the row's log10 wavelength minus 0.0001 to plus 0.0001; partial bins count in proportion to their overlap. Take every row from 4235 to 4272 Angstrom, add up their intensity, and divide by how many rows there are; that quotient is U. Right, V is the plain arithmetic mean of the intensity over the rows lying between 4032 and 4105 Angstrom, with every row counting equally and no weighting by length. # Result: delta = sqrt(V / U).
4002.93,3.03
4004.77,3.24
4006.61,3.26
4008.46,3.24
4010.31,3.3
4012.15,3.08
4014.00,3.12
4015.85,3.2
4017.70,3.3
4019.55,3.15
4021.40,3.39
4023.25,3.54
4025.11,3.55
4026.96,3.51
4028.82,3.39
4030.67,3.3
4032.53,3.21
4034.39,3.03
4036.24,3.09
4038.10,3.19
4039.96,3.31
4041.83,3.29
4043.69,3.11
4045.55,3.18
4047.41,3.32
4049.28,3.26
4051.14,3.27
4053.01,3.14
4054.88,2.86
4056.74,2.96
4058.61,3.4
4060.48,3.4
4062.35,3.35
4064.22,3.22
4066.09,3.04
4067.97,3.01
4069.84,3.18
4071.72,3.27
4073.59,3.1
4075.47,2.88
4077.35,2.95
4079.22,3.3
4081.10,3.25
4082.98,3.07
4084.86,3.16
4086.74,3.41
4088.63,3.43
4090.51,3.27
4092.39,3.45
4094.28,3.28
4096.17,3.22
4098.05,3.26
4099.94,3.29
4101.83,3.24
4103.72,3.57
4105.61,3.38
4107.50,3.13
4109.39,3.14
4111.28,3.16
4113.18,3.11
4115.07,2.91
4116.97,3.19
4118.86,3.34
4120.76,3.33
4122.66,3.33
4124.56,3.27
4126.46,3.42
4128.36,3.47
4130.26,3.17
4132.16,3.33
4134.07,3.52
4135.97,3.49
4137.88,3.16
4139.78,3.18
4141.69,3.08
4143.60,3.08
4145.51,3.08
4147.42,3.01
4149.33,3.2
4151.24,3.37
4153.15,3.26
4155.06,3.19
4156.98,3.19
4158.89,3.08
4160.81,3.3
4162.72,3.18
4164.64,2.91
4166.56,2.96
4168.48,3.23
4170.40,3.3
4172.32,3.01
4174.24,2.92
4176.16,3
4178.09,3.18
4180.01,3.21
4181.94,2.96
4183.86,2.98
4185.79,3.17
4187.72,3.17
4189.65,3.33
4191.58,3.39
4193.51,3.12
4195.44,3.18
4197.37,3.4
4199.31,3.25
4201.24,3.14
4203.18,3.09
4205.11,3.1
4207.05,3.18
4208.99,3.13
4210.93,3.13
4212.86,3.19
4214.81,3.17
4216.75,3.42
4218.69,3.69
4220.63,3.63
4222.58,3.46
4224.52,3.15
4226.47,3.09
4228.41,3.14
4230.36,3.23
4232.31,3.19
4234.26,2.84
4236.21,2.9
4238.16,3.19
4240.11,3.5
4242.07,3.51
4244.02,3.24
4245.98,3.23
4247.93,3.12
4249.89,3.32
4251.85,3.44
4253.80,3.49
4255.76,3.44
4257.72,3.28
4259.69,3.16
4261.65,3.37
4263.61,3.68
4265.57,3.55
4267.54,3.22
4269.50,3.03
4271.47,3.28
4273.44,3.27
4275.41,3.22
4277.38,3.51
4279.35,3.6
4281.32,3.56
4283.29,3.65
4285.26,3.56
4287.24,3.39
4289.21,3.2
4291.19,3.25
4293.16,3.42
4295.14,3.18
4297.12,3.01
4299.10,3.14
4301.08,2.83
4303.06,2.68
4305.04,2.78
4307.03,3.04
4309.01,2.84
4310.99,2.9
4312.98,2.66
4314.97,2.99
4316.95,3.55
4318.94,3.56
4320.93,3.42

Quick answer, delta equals 0.98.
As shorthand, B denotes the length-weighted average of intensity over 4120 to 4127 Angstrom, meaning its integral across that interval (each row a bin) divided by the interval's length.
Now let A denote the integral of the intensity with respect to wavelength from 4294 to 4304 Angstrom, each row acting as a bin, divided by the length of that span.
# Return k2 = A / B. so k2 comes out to 0.89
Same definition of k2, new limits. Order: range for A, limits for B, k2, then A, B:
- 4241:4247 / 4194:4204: 1.04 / 3.33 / 3.21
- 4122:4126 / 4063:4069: 1.07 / 3.31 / 3.10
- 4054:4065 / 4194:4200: 0.98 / 3.20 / 3.26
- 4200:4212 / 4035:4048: 0.98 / 3.13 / 3.21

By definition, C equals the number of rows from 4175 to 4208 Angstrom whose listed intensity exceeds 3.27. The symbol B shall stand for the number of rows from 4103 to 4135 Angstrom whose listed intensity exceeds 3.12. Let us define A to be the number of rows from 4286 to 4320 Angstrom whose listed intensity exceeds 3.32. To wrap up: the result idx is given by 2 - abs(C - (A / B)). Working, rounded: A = 4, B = 15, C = 3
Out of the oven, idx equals -0.7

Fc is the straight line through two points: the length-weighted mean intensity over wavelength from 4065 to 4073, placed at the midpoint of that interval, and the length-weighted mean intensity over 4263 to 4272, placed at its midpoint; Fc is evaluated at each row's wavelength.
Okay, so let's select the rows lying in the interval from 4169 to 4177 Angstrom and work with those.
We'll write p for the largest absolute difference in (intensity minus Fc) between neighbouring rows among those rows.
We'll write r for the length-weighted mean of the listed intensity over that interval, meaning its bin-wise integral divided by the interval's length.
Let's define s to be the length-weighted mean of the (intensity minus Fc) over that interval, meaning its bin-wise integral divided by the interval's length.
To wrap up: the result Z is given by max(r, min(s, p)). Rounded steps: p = 0.29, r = 3.07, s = -0.17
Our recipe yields 3.07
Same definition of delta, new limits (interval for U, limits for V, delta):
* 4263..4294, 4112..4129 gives 0.98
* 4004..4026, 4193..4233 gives 0.99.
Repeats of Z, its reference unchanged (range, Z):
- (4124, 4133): 3.34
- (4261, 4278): 3.34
